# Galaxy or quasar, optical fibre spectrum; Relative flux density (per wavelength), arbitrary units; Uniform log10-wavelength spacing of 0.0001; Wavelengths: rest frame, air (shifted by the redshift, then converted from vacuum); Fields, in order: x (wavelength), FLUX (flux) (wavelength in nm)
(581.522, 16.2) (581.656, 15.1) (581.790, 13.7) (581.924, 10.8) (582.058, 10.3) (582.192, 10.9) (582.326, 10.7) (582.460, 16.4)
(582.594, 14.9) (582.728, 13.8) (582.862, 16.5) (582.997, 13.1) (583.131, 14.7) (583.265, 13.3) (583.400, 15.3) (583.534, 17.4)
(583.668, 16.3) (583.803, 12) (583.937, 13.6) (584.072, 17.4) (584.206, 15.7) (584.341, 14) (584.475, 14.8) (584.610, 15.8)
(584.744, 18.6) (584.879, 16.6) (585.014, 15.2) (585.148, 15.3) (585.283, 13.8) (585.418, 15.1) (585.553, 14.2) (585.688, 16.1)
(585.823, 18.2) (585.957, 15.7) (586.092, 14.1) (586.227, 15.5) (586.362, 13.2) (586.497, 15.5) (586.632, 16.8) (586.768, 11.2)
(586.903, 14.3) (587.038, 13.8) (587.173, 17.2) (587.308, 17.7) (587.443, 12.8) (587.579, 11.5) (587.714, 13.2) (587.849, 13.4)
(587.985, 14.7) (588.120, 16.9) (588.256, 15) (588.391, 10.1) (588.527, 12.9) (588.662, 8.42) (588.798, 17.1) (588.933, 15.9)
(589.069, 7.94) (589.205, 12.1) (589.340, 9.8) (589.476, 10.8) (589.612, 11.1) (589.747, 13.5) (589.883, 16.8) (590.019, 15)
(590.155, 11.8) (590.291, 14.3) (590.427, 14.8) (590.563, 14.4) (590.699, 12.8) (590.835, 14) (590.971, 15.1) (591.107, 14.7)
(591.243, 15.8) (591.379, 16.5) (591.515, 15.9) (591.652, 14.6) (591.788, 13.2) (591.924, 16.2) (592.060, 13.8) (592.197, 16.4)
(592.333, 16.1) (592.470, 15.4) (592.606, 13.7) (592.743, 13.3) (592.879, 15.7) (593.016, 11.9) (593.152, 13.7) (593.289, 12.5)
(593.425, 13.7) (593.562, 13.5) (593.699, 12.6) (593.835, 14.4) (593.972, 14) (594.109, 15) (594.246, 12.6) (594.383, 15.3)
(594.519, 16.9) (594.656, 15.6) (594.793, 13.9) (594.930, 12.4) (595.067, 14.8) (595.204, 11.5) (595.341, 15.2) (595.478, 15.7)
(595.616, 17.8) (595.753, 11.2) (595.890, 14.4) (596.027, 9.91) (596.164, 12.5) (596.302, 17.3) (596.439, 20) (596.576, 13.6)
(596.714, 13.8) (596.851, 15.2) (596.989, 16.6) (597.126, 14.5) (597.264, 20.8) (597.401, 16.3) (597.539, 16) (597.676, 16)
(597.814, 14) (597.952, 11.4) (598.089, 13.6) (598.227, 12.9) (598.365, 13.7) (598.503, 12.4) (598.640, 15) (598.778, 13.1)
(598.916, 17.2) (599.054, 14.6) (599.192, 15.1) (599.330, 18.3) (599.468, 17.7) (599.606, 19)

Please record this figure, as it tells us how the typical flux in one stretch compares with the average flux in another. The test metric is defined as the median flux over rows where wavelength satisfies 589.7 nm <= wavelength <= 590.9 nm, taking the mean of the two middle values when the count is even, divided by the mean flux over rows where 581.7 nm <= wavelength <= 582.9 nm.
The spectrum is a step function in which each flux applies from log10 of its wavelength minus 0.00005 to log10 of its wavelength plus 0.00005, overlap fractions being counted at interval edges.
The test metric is 1.09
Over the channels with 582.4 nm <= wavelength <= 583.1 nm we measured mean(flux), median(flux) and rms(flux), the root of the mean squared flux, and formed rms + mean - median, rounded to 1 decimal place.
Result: 15.0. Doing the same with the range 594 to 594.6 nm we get 14.8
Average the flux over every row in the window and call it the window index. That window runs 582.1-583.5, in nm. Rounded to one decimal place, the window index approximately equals 14.0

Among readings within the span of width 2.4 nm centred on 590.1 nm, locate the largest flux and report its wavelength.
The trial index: 589.883 nm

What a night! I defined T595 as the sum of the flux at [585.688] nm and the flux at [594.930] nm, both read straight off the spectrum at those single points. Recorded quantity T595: 28.5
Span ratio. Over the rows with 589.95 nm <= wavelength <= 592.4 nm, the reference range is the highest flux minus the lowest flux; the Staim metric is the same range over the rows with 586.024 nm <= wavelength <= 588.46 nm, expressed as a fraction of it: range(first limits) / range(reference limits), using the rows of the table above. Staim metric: 1.62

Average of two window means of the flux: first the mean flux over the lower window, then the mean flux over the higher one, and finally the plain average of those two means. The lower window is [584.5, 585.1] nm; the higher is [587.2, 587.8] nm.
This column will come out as 15.2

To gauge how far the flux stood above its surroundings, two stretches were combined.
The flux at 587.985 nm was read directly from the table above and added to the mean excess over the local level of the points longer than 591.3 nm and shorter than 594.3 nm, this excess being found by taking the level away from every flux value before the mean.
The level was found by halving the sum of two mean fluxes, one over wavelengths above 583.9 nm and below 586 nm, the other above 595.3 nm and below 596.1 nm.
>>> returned 14.2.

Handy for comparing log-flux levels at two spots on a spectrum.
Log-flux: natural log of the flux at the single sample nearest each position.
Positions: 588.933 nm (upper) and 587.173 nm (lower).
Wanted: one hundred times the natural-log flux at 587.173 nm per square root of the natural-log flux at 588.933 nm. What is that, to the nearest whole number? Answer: 171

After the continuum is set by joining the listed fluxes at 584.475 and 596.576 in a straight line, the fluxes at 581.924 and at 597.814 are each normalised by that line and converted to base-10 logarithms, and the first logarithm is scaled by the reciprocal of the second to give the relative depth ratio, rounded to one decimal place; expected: -8.7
